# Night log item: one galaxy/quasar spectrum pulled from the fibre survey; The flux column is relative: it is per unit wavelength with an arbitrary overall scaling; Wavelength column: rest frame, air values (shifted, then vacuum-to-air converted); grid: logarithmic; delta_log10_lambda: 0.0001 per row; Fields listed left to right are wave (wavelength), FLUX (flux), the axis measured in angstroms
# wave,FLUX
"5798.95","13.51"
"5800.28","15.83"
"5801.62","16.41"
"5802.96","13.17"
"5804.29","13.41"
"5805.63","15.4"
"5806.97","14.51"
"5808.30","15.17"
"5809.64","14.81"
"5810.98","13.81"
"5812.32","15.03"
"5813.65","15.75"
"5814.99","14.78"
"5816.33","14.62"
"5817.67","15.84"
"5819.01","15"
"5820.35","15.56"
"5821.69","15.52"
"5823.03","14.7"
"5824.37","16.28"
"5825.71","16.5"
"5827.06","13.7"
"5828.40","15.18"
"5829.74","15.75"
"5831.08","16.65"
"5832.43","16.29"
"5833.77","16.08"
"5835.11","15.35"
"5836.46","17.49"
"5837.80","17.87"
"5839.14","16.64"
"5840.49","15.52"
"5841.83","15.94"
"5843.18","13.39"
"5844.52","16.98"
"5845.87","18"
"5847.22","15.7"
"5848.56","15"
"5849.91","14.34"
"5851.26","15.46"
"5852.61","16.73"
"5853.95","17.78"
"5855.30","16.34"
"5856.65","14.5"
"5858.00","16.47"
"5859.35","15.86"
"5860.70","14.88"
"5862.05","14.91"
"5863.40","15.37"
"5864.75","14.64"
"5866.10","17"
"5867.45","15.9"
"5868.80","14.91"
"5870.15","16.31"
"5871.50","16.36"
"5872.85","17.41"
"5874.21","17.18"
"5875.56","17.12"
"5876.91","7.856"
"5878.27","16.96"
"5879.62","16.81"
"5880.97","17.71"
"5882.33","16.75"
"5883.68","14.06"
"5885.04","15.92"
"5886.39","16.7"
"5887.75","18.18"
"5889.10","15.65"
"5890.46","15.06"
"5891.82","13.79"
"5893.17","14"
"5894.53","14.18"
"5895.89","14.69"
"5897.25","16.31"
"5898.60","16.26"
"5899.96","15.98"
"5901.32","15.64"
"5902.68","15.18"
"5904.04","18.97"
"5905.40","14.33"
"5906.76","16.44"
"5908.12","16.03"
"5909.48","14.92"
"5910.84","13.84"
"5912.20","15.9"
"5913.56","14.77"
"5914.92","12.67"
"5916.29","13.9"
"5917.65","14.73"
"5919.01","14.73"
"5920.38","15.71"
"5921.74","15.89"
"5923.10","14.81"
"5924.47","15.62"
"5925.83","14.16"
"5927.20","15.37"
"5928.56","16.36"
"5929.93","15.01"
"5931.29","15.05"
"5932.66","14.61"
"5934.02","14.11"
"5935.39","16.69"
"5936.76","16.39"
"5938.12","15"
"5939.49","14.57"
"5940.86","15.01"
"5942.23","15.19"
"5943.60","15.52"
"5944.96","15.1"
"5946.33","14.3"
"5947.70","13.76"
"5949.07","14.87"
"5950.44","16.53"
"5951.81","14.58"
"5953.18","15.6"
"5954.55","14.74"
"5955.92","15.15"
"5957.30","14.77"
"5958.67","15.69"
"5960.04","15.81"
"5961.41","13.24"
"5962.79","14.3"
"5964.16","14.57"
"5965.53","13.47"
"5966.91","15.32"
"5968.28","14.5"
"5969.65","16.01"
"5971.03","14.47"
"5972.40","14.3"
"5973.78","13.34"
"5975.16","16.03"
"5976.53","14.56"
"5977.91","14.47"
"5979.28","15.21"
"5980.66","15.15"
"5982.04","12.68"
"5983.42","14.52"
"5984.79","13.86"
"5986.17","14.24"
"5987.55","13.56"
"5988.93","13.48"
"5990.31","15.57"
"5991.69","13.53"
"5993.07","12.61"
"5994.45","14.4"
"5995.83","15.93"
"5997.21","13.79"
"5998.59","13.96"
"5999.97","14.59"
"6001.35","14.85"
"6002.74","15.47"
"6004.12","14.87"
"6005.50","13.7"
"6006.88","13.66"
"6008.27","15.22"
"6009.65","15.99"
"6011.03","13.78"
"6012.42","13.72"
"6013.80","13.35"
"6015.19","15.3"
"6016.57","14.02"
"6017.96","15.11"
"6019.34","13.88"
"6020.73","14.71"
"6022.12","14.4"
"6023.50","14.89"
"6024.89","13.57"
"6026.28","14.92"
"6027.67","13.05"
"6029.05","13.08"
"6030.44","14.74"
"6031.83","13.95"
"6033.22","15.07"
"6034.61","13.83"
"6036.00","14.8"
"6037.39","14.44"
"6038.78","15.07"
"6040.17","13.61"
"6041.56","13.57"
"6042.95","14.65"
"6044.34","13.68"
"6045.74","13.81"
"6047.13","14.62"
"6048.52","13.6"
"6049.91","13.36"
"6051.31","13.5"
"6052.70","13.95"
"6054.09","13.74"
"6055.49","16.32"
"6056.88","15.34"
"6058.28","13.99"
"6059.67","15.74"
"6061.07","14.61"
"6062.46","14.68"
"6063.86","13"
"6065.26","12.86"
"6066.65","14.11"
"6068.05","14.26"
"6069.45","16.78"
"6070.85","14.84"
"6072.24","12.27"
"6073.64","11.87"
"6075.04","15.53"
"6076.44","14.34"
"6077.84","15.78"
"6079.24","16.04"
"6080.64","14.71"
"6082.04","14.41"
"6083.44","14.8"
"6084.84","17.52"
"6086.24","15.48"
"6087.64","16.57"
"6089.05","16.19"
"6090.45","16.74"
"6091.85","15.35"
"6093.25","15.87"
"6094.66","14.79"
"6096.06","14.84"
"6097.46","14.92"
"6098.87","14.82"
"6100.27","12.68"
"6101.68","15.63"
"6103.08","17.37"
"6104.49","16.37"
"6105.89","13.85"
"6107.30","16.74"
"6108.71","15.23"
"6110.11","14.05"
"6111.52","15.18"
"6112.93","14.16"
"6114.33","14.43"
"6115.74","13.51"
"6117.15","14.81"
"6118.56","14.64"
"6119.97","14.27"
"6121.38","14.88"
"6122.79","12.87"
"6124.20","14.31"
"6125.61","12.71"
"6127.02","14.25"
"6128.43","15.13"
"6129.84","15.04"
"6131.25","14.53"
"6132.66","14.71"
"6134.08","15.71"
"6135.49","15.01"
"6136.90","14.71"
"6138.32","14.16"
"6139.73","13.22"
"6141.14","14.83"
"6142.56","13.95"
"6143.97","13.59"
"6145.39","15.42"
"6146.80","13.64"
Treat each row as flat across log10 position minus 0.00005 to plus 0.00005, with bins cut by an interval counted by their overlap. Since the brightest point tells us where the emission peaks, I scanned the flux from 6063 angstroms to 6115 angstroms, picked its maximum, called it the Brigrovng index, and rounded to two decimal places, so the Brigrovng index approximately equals 17.52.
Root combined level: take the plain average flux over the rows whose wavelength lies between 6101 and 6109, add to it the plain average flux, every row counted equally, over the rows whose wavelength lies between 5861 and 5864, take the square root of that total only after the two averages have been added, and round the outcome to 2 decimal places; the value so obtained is 5.57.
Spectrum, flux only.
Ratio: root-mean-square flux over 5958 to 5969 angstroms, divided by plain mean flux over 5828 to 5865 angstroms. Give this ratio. 0.92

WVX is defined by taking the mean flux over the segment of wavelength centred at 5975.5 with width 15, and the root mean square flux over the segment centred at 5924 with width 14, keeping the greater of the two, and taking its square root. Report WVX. 3.91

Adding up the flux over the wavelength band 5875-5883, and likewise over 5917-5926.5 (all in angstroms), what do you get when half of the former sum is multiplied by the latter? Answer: 4924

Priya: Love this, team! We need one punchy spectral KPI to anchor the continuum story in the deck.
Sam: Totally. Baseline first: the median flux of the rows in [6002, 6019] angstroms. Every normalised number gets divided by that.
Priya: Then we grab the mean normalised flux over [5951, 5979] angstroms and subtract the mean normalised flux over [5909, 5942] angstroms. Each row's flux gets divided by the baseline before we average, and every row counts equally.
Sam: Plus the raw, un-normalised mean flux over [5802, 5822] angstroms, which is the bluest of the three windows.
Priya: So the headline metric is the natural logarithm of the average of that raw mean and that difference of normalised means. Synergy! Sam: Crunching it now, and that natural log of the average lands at 2.00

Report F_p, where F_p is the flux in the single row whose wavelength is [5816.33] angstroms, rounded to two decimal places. 14.62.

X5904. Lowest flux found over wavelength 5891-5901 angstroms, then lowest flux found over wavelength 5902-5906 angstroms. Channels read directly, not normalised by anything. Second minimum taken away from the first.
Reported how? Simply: -0.5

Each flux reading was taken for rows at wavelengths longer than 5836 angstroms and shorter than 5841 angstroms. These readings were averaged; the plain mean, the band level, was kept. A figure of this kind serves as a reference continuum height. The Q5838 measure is 16.9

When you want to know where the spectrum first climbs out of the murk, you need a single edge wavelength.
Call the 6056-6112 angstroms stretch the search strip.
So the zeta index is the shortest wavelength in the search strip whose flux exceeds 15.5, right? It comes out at 6059.67 angstroms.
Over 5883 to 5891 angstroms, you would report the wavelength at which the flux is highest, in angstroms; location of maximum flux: 5887.75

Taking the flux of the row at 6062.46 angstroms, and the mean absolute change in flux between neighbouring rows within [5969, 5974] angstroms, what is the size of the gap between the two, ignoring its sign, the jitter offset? 13.8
